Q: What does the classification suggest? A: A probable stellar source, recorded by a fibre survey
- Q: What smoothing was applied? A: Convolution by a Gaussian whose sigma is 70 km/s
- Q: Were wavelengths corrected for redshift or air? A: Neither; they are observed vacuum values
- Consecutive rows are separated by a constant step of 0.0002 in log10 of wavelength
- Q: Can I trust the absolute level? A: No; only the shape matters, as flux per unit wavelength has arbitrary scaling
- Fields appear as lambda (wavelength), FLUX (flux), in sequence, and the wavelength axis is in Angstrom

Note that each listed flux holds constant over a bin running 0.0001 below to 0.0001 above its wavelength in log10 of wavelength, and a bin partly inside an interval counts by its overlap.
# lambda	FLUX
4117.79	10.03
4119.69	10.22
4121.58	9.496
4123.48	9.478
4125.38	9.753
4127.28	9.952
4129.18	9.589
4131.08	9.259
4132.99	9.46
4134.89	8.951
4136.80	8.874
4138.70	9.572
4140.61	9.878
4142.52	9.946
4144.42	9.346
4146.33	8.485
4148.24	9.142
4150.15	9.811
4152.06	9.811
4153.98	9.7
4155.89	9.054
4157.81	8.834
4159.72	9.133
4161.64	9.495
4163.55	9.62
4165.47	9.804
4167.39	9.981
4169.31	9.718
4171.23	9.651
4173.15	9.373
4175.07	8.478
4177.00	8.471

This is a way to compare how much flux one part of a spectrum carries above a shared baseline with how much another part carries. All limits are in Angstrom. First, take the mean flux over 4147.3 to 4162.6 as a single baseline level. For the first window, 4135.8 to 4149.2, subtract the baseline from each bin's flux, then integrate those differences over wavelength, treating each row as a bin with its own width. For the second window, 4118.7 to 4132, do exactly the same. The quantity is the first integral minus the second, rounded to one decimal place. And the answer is -4.8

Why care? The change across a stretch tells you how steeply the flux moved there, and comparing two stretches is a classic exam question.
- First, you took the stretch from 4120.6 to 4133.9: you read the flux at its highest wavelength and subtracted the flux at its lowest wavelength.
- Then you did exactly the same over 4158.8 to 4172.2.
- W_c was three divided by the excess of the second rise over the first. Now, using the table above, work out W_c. 5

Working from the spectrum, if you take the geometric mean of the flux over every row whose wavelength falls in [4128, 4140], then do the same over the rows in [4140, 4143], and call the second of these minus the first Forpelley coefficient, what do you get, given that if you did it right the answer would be 0.6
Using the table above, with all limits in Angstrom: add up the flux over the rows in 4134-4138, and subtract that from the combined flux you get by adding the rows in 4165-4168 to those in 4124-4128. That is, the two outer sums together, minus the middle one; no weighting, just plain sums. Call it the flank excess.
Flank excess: 21.7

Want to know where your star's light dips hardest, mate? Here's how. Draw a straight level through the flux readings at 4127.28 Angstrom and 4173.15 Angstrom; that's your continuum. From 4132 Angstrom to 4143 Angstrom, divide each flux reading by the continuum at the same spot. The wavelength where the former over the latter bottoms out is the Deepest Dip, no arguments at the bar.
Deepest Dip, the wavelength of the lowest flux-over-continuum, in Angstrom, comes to 4136.80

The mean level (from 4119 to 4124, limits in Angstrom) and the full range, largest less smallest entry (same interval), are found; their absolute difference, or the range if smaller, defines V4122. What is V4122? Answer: 0.74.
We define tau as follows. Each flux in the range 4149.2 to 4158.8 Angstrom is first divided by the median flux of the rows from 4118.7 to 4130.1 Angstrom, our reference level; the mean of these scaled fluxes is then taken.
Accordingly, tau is 0.98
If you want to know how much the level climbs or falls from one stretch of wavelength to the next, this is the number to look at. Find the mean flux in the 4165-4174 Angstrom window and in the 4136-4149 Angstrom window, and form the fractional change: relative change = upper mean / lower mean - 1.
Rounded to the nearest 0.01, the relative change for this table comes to 0.04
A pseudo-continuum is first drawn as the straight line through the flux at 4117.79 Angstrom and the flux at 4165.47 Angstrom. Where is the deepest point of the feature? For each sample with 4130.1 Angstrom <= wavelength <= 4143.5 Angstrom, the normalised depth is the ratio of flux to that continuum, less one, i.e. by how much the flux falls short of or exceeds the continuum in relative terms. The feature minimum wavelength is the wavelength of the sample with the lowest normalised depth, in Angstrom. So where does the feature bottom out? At 4136.80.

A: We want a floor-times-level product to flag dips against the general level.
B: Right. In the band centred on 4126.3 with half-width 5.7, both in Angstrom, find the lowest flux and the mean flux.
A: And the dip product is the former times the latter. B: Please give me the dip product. 89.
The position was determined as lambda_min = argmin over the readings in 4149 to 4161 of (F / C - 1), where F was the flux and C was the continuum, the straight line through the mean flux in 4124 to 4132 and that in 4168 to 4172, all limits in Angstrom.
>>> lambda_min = 4157.81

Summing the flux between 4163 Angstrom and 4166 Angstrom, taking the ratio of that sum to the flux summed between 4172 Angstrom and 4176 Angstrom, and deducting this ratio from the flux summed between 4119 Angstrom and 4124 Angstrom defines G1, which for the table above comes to 28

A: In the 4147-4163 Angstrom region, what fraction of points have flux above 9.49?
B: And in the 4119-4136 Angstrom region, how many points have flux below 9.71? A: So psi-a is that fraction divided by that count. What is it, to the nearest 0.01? 0.08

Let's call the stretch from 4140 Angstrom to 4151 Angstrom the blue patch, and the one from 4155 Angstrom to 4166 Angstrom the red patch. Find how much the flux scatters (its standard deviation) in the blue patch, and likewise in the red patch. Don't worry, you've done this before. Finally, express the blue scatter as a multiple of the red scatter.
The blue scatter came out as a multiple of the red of 1.5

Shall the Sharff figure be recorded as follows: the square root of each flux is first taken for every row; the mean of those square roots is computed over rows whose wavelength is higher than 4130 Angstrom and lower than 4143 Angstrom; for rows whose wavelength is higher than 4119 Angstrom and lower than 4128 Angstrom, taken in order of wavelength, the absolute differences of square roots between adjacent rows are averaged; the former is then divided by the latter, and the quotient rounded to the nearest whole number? 63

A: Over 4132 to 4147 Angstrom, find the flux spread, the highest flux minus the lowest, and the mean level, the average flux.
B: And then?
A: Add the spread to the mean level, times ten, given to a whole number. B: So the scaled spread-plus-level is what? 108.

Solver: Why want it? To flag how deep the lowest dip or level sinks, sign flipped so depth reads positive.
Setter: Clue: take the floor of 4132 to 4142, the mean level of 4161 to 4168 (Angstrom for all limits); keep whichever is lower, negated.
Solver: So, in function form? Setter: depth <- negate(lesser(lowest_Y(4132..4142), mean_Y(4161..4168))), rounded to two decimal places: -8.87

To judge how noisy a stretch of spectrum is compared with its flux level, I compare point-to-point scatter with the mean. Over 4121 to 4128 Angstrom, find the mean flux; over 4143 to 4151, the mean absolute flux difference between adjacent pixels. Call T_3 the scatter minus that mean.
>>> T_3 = -8.94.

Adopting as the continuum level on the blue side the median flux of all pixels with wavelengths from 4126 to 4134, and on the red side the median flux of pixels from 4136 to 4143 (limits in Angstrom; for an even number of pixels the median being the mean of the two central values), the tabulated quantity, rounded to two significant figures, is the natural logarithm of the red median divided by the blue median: 0.021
